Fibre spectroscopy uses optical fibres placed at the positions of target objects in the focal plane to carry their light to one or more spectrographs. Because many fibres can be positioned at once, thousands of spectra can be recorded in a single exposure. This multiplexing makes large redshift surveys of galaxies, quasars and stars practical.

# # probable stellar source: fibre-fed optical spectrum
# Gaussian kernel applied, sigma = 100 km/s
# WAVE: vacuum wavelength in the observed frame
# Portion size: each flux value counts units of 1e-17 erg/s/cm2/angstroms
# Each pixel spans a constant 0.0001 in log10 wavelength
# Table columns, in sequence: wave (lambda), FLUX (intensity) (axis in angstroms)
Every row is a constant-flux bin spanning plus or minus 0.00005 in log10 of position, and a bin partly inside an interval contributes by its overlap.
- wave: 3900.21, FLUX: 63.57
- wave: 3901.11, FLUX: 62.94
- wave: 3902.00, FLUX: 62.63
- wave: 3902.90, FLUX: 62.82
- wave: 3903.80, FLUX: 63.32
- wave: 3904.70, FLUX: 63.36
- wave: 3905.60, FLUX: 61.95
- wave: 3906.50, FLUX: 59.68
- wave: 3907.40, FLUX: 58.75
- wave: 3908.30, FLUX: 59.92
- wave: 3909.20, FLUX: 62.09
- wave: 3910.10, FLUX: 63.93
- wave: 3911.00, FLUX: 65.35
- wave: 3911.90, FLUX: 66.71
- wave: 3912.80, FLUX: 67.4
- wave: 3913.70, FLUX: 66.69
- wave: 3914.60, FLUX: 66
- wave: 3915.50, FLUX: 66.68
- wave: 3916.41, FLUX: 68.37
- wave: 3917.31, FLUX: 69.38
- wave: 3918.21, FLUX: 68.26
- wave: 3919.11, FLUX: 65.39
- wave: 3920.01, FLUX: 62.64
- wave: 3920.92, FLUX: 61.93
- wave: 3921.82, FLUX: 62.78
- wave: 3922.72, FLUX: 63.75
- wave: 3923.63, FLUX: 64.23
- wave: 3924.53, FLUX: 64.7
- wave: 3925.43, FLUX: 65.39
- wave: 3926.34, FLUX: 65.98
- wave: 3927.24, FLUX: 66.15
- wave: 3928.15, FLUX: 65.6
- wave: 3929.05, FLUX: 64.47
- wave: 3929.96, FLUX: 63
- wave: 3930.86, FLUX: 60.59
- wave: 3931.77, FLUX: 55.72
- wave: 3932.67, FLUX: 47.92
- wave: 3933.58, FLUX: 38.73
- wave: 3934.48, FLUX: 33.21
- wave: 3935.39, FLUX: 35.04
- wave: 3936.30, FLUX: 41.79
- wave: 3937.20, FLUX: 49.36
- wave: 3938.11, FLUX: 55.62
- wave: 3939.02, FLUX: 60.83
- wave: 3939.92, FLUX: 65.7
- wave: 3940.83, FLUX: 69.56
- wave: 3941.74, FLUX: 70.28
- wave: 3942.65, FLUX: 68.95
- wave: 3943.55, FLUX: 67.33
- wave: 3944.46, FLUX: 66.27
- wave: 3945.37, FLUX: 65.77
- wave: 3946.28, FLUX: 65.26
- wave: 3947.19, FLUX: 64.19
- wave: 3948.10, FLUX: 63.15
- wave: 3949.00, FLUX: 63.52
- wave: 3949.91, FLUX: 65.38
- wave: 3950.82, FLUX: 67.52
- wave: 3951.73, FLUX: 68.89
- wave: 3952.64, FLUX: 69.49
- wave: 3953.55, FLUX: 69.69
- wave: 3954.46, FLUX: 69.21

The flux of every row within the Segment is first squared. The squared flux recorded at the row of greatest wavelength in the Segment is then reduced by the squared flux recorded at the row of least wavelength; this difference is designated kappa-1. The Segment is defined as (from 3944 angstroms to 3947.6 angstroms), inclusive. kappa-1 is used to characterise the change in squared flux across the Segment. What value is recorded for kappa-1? -271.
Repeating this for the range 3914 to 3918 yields 458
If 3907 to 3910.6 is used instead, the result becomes 635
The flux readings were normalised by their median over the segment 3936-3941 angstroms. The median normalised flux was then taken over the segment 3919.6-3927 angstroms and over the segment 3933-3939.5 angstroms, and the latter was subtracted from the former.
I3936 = 0.38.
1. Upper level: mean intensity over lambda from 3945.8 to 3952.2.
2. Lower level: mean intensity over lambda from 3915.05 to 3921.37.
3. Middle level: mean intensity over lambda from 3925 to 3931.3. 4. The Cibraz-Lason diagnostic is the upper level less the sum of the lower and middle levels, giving -65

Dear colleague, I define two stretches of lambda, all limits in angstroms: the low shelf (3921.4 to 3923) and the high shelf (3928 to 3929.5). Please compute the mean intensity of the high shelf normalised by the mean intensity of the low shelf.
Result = 1.03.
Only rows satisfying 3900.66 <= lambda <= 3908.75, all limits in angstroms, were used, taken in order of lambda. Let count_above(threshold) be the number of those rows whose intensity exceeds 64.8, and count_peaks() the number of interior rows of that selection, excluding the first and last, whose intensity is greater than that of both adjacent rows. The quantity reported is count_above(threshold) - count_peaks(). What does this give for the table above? -1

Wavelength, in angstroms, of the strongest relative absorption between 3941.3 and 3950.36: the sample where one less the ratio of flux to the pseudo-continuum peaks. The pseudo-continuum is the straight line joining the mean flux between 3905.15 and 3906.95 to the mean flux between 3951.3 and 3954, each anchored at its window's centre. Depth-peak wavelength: 3948.10 angstroms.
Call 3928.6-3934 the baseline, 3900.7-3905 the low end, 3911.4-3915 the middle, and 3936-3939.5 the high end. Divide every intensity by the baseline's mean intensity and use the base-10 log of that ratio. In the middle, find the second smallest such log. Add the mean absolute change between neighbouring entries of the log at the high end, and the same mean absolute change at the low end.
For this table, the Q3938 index 0.139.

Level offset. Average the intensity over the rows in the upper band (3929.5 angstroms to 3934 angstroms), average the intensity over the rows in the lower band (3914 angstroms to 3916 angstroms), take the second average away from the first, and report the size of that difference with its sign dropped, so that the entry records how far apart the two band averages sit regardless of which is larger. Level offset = 13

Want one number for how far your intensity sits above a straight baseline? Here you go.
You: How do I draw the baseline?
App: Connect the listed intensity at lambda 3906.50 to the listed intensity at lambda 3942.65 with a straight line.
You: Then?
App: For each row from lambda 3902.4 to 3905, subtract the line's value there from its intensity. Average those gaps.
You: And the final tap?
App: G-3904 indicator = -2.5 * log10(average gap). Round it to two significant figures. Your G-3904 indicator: -1.6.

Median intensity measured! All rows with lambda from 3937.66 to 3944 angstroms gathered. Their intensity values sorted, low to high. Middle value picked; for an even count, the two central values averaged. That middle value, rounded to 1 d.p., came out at 67.3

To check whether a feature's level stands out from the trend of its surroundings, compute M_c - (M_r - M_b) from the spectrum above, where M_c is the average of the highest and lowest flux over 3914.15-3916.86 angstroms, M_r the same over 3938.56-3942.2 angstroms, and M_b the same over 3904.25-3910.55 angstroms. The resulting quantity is 63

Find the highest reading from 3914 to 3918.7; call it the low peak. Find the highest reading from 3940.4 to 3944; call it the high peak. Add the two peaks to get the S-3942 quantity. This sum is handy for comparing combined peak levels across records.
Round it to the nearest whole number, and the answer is 140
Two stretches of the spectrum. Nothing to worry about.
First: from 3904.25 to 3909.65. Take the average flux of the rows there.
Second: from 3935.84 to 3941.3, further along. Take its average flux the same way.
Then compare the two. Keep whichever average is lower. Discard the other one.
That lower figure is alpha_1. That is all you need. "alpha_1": 57.1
